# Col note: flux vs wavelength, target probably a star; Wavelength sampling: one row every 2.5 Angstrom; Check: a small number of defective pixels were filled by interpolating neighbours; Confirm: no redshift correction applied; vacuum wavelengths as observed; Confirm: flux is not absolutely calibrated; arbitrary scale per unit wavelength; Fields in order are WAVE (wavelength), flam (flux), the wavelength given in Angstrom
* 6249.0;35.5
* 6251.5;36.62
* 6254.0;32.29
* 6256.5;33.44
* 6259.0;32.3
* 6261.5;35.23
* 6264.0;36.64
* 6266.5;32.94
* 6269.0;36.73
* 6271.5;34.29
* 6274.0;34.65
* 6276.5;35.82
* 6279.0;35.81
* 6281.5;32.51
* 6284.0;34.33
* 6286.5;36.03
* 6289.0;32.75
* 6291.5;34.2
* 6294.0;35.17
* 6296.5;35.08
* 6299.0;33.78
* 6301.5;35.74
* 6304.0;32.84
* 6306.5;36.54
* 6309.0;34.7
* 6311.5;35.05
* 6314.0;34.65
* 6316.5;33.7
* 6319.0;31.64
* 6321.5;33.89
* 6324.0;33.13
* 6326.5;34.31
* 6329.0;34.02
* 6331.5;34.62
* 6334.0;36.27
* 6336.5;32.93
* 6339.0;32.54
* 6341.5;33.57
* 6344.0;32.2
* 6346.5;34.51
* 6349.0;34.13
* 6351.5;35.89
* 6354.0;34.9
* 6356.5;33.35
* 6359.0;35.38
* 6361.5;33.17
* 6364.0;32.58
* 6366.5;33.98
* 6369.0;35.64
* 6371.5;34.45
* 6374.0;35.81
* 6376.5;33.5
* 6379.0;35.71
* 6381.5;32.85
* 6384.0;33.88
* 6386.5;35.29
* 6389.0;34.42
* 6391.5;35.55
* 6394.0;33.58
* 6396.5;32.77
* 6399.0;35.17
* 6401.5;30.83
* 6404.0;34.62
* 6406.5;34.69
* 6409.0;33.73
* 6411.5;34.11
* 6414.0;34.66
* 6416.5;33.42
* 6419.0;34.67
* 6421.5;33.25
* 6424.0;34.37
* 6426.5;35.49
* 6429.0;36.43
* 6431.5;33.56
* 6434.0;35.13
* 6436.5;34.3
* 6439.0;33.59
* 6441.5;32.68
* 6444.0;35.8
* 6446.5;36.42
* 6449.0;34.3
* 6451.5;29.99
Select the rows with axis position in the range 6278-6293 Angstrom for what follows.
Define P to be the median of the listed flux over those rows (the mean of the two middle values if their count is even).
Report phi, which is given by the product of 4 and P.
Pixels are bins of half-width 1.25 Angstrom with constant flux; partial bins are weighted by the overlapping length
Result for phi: 137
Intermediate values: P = 34.3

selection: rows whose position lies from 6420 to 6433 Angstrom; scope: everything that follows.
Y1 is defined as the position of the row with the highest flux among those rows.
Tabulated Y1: 6429.0 Angstrom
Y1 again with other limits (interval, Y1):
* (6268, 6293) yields 6269.0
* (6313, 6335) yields 6334.0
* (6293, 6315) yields 6306.5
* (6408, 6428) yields 6426.5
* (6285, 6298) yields 6286.5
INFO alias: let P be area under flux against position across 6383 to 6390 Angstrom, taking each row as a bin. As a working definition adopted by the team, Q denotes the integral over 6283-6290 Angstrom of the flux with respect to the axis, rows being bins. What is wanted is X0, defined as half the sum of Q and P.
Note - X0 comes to 241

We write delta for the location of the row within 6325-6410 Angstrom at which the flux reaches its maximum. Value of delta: 6334.0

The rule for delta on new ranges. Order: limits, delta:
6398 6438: 6429.0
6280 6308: 6306.5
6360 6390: 6374.0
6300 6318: 6306.5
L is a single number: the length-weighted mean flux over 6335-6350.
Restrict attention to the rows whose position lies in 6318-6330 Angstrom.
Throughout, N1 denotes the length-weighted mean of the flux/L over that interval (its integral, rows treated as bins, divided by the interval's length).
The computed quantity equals 1.00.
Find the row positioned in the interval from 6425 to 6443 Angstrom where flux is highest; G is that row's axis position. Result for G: 6429.0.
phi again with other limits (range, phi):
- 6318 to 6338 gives 136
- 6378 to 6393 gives 139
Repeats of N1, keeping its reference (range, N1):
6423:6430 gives 1.06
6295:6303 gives 1.04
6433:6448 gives 1.04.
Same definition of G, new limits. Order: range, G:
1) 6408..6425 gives 6419.0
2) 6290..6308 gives 6306.5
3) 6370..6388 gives 6374.0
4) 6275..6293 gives 6286.5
